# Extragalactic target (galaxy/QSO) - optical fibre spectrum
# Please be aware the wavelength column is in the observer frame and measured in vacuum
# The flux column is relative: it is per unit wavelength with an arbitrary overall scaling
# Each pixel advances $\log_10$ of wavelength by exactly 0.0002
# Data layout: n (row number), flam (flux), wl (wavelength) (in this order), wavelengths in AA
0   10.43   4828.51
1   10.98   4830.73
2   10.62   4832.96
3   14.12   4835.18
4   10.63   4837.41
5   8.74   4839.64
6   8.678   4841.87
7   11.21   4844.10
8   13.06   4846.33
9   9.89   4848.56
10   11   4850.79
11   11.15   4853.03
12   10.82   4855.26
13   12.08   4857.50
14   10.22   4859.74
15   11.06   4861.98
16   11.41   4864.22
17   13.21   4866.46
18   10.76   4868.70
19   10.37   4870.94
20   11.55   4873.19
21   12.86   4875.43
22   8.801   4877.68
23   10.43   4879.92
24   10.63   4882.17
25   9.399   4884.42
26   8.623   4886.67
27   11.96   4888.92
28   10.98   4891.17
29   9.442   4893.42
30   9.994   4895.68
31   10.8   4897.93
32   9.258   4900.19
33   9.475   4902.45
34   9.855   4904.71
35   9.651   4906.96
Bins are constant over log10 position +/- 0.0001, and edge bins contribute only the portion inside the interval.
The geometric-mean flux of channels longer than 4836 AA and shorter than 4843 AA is 9.3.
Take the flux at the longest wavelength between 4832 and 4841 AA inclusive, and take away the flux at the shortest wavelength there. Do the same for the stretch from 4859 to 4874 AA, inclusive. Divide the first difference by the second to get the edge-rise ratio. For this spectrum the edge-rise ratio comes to -1.4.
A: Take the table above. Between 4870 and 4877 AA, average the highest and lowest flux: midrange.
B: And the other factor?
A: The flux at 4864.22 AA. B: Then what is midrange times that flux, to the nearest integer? 133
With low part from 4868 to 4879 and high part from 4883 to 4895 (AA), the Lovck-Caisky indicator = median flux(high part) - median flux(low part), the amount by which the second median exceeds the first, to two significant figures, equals -1.3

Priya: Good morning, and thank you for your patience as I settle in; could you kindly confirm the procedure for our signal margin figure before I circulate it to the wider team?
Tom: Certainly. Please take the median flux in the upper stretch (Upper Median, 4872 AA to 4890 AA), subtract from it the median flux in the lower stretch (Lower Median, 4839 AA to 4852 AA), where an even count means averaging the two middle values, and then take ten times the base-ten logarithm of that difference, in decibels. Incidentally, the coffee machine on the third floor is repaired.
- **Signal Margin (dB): -11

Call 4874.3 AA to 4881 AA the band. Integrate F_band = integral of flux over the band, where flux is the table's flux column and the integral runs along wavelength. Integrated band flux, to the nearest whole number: 72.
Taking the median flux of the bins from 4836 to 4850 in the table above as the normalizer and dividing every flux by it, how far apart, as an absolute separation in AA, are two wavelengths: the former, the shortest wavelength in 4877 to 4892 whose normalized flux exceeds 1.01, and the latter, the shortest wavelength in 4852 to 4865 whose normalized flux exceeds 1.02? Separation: 26.9 AA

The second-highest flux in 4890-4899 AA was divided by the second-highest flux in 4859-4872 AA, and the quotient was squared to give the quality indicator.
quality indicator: 0.90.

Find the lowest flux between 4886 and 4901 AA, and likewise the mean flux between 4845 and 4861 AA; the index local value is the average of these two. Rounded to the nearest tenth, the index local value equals 9.9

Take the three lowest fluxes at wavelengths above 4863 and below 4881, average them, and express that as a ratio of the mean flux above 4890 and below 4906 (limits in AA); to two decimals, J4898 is 0.99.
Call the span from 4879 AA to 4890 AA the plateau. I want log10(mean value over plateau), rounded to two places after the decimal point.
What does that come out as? 1.01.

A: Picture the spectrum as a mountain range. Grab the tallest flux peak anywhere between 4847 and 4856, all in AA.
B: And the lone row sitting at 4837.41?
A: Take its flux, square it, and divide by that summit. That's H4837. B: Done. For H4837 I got 10.1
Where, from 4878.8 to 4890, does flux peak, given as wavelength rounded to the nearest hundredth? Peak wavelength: 4888.92 AA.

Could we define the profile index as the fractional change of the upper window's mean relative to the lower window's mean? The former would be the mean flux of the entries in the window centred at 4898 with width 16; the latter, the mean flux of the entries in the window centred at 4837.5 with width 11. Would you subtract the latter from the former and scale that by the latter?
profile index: -0.055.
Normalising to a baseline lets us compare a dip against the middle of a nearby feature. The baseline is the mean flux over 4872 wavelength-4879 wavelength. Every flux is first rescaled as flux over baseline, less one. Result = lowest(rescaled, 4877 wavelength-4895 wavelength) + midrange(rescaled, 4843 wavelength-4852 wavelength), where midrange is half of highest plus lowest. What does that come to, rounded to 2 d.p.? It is -0.18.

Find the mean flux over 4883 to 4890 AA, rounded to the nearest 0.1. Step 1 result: 10.0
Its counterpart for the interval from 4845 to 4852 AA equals 11.3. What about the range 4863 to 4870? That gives 11.8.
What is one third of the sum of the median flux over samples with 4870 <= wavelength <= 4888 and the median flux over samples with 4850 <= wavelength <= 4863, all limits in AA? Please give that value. 7.14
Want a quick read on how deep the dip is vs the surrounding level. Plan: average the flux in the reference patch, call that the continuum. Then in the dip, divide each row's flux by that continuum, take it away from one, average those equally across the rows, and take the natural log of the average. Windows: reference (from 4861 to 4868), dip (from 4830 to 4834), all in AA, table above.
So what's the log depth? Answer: -2.4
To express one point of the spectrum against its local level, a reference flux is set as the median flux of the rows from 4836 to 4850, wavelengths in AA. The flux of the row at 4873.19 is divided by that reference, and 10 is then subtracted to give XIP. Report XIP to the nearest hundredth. -8.87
